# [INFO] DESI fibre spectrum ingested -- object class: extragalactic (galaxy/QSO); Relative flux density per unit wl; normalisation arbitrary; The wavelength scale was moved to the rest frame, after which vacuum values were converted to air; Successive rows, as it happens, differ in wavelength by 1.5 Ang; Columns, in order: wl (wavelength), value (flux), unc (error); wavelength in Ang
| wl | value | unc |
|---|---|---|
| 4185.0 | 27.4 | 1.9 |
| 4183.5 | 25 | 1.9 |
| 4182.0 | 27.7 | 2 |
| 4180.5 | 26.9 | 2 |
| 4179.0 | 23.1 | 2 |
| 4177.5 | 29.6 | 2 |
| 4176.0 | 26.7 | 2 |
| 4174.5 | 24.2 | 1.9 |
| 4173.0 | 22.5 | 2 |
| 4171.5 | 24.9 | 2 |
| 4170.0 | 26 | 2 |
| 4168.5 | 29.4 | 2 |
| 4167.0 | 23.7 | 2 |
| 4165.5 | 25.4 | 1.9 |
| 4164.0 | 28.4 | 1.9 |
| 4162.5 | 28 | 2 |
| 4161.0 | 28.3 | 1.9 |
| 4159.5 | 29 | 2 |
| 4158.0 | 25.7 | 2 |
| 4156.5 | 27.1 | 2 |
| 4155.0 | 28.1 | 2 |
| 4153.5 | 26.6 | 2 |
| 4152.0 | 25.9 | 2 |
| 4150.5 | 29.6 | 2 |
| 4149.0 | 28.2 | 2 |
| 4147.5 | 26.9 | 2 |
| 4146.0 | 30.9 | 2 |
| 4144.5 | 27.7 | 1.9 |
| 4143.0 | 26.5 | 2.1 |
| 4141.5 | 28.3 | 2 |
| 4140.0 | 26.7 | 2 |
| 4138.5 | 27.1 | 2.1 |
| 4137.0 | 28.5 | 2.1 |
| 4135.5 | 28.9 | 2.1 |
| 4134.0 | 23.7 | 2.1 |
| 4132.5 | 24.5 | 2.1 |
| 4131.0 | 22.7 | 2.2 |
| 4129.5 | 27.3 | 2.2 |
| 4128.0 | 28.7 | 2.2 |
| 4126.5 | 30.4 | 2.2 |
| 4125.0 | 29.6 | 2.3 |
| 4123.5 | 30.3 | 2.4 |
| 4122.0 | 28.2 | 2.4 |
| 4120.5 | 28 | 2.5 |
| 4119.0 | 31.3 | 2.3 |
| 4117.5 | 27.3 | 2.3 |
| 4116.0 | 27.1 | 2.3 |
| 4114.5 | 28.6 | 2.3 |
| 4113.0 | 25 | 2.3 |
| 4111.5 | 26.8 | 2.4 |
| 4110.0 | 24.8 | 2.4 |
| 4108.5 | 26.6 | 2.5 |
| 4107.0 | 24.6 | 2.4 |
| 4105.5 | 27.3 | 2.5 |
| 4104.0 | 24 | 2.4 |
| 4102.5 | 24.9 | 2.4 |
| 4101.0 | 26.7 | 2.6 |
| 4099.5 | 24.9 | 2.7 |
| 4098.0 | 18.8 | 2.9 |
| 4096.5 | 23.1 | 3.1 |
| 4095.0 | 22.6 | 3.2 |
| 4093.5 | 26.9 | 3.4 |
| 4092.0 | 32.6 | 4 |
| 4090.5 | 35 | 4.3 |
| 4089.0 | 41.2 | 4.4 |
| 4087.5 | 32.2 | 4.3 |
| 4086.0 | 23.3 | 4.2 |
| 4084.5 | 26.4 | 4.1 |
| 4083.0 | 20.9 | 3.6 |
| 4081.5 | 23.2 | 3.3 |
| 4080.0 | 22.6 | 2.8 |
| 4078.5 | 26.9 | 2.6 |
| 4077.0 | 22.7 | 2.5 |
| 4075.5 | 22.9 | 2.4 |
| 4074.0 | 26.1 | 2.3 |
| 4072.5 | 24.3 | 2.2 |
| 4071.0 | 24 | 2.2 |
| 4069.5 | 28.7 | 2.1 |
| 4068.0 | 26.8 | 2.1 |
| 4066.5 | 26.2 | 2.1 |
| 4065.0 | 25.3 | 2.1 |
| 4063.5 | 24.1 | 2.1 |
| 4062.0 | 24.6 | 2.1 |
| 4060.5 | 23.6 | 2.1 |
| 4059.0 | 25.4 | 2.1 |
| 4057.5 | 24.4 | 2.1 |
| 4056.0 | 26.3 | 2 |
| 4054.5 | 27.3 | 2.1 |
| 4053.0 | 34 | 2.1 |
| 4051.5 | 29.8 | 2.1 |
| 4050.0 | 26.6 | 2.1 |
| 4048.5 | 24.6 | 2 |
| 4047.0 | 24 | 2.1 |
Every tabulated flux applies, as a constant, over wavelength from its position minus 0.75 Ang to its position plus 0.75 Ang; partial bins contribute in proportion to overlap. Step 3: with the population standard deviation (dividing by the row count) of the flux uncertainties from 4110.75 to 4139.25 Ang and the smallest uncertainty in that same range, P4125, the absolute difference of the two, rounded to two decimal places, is 1.98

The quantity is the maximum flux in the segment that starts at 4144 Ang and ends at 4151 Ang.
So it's 30.9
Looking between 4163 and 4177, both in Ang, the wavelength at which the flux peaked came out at 4168.5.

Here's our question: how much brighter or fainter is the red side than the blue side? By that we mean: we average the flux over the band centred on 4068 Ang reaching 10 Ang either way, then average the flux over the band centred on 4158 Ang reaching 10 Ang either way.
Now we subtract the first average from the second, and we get 2.3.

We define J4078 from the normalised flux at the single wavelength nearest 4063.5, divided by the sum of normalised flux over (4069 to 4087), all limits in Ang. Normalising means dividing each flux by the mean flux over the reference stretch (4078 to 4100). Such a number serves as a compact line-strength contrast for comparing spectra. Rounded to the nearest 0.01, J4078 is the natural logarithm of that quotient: -2.49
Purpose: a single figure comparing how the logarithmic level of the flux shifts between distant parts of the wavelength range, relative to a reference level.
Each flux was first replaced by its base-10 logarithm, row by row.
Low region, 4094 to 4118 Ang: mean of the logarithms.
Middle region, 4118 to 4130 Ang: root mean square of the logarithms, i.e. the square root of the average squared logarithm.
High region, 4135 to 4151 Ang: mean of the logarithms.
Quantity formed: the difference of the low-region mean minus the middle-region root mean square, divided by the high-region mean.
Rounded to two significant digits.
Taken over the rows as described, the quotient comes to -0.046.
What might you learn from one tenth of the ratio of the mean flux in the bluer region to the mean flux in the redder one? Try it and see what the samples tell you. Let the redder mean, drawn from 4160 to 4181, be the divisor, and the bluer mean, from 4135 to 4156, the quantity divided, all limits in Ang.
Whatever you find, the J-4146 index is 0.106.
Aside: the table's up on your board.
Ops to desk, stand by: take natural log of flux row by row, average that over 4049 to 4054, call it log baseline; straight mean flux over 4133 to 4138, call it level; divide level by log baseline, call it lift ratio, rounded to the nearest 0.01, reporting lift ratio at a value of 7.95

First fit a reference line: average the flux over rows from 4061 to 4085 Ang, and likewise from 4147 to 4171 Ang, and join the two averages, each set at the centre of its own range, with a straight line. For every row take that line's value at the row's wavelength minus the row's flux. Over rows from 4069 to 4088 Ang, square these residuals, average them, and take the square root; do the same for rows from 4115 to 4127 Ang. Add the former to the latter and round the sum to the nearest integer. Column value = 6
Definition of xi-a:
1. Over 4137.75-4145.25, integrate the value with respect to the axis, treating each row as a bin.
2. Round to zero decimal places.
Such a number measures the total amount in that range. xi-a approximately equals 204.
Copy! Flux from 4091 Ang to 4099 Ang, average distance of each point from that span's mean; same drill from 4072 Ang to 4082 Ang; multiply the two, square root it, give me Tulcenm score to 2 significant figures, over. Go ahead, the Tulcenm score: 2.4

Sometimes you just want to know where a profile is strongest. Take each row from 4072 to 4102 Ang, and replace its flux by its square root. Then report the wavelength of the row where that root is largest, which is 4089.0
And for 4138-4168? 4146.0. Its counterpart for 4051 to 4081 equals 4053.0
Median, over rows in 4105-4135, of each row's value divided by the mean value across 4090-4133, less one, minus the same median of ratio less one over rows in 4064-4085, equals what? 0.093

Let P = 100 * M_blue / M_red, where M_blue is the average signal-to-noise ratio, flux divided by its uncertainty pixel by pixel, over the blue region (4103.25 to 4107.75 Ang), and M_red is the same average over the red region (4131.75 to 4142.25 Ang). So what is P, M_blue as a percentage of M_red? 80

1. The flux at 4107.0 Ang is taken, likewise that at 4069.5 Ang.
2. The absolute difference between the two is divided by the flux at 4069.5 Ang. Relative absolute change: 0.14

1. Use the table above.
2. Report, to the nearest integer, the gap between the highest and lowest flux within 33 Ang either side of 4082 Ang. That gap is 22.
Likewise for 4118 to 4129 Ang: 3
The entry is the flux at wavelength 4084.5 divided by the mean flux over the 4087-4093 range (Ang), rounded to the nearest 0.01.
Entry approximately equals 0.75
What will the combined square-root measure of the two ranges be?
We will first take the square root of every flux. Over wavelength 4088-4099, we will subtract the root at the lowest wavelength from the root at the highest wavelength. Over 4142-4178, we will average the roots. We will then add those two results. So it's 3.1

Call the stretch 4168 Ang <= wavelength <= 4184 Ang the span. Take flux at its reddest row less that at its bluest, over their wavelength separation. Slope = -0.29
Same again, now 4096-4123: 0.20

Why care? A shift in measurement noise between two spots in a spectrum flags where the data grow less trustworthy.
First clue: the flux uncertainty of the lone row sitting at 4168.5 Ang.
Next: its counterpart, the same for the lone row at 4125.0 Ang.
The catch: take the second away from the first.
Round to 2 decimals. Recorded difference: -0.30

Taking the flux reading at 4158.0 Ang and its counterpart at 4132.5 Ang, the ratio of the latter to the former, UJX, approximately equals 0.95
